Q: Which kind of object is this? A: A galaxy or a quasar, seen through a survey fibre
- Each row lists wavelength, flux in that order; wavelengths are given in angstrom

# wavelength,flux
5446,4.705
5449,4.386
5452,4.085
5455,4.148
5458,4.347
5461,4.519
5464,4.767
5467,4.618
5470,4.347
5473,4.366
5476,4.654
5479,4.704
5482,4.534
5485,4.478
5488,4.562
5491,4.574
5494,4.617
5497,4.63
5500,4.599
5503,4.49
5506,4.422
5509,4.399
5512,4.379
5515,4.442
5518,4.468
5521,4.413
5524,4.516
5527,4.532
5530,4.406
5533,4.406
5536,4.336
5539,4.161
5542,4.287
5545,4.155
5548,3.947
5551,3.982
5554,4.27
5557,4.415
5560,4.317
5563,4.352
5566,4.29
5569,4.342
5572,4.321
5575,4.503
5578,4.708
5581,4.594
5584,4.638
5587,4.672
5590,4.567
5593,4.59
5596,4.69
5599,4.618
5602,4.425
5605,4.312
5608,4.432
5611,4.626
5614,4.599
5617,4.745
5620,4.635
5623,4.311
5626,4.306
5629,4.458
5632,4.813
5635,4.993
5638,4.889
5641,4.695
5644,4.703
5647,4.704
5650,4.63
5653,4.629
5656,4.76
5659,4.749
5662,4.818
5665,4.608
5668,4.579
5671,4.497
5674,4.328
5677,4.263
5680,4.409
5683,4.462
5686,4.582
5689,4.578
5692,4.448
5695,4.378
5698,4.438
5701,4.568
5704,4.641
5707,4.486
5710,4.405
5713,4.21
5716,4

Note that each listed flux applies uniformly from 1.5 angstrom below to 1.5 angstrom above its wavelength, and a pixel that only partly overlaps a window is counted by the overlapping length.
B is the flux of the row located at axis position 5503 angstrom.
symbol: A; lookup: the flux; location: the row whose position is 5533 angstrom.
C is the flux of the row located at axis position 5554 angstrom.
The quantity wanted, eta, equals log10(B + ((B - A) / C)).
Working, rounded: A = 4.406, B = 4.49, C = 4.27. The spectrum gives 0.65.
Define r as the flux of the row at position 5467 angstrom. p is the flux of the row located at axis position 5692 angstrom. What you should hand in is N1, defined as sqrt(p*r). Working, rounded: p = 4.448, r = 4.618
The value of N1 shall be 4.53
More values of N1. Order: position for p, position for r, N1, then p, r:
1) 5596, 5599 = 4.65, 4.69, 4.618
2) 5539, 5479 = 4.42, 4.161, 4.704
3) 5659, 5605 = 4.53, 4.749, 4.312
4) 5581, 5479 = 4.65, 4.594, 4.704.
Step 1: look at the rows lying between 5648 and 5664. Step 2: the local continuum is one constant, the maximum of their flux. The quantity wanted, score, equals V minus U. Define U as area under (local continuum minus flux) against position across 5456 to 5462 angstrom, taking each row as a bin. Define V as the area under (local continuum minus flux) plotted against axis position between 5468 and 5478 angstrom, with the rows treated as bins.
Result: 0.9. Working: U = 2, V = 3.4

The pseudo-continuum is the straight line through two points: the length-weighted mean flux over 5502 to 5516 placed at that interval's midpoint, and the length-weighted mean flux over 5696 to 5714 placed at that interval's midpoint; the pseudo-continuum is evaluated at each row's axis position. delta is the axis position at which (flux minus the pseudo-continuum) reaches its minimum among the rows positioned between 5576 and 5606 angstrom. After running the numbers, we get 5605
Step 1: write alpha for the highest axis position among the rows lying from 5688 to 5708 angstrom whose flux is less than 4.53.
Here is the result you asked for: 5707 angstrom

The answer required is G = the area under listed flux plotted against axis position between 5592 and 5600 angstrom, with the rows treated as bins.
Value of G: 37.1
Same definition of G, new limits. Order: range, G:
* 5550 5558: 33.8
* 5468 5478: 44.8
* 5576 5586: 46.4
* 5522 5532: 44.8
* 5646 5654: 37.2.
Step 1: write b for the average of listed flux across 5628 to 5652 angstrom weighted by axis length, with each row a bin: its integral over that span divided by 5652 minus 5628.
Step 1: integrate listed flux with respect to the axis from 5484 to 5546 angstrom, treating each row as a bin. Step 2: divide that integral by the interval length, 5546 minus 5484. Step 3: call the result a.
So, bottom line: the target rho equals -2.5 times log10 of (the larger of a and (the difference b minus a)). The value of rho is -1.62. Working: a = 4.44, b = 4.74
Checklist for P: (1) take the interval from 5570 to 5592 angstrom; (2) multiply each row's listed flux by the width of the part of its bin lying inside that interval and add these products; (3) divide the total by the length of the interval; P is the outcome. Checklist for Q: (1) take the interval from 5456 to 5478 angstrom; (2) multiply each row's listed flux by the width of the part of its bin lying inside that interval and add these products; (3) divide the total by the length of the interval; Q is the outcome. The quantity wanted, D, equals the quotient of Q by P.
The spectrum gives 0.99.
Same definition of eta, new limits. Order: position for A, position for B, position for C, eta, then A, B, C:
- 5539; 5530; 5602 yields 0.65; 4.161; 4.406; 4.425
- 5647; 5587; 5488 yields 0.67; 4.704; 4.672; 4.562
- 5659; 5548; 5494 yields 0.58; 4.749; 3.947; 4.617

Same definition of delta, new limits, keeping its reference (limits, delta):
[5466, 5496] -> 5470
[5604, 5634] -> 5626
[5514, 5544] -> 5539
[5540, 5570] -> 5548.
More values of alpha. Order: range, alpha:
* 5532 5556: 5554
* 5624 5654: 5629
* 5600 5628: 5626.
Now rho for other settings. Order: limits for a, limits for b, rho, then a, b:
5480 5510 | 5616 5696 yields -1.64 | 4.54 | 4.59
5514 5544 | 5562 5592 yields -1.61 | 4.39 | 4.50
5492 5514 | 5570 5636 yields -1.63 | 4.51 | 4.57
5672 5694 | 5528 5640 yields -1.62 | 4.44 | 4.46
